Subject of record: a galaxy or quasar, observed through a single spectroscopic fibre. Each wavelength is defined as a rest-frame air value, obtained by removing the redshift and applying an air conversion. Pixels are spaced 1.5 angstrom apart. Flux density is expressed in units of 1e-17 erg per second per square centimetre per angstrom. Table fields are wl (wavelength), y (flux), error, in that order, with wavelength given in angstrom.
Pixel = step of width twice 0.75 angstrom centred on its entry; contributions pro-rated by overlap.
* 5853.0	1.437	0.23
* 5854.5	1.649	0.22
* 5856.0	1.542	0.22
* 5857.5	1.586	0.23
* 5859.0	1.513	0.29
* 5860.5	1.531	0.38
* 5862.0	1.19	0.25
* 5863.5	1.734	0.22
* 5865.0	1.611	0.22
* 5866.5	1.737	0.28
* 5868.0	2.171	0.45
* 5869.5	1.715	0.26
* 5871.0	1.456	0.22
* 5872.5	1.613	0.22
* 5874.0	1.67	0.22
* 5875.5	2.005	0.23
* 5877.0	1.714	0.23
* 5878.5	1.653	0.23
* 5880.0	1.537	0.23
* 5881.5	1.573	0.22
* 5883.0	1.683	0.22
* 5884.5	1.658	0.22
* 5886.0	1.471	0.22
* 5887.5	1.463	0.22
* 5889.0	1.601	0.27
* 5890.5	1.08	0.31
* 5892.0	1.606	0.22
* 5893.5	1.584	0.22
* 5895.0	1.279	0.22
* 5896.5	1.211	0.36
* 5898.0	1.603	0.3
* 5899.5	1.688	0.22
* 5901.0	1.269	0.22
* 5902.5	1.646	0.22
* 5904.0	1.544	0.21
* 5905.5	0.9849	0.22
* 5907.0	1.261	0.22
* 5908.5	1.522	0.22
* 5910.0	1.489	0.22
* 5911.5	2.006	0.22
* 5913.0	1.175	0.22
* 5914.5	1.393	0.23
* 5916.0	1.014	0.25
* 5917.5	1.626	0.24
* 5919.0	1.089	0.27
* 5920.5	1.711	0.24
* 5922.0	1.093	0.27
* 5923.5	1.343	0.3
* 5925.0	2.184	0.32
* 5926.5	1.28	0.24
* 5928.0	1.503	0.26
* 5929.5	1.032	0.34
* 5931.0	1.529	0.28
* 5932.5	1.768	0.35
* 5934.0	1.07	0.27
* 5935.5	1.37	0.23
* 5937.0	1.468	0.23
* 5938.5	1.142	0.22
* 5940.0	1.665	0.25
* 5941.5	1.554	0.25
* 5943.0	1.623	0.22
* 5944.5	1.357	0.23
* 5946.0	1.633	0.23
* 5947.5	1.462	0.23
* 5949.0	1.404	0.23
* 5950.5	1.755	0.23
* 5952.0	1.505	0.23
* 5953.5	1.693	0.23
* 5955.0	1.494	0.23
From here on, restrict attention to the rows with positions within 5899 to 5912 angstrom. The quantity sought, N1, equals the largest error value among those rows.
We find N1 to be 0.220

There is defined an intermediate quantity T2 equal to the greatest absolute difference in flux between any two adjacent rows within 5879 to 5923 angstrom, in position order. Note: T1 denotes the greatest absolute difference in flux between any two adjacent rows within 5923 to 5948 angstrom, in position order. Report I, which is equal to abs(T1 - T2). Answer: 0.07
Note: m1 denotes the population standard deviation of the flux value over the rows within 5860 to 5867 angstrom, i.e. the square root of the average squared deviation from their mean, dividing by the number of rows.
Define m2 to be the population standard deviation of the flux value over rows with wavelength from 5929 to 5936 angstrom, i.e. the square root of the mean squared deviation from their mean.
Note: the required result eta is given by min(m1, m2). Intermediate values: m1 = 0.20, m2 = 0.278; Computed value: 0.20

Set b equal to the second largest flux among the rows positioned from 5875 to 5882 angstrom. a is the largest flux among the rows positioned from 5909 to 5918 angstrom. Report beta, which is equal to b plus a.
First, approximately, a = 2.006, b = 1.714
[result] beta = 3.7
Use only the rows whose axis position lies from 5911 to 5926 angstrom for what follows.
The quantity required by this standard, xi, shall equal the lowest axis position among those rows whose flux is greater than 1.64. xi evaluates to 5911.5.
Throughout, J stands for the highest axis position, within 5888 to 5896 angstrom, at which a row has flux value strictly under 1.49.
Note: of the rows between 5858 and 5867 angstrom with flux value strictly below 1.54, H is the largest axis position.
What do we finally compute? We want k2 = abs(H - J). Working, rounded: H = 5862.0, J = 5895.0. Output 33.0 angstrom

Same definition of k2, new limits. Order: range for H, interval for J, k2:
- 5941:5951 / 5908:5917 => 33.0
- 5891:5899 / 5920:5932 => 33.0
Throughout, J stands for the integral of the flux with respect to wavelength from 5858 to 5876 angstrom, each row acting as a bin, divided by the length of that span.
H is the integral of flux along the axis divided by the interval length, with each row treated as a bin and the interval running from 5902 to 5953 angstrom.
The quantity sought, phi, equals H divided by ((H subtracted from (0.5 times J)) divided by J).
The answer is -3.87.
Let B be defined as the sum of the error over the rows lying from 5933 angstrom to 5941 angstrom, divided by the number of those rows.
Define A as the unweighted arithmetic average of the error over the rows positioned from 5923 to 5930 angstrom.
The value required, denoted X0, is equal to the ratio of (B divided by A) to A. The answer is 2.81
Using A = 0.292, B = 0.240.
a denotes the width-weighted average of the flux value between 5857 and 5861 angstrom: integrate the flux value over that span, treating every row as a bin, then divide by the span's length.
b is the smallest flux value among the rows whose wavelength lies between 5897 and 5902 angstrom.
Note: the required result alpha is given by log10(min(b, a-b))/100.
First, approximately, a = 1.54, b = 1.269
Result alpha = -0.0056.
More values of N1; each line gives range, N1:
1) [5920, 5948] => 0.350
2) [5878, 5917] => 0.360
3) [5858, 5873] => 0.450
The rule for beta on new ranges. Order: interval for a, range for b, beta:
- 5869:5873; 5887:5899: 3.3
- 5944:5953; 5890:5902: 3.4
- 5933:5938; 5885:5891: 2.9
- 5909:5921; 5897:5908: 3.7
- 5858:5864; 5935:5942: 3.3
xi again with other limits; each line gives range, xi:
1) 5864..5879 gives 5866.5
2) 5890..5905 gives 5899.5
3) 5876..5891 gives 5877.0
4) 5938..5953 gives 5940.0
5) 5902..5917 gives 5902.5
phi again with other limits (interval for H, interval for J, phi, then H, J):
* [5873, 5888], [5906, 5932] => -2.52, 1.65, 1.43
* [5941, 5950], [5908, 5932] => -2.75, 1.51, 1.44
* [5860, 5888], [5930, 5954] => -2.73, 1.64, 1.49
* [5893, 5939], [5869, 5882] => -4.01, 1.42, 1.66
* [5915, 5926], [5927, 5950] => -2.90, 1.43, 1.44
